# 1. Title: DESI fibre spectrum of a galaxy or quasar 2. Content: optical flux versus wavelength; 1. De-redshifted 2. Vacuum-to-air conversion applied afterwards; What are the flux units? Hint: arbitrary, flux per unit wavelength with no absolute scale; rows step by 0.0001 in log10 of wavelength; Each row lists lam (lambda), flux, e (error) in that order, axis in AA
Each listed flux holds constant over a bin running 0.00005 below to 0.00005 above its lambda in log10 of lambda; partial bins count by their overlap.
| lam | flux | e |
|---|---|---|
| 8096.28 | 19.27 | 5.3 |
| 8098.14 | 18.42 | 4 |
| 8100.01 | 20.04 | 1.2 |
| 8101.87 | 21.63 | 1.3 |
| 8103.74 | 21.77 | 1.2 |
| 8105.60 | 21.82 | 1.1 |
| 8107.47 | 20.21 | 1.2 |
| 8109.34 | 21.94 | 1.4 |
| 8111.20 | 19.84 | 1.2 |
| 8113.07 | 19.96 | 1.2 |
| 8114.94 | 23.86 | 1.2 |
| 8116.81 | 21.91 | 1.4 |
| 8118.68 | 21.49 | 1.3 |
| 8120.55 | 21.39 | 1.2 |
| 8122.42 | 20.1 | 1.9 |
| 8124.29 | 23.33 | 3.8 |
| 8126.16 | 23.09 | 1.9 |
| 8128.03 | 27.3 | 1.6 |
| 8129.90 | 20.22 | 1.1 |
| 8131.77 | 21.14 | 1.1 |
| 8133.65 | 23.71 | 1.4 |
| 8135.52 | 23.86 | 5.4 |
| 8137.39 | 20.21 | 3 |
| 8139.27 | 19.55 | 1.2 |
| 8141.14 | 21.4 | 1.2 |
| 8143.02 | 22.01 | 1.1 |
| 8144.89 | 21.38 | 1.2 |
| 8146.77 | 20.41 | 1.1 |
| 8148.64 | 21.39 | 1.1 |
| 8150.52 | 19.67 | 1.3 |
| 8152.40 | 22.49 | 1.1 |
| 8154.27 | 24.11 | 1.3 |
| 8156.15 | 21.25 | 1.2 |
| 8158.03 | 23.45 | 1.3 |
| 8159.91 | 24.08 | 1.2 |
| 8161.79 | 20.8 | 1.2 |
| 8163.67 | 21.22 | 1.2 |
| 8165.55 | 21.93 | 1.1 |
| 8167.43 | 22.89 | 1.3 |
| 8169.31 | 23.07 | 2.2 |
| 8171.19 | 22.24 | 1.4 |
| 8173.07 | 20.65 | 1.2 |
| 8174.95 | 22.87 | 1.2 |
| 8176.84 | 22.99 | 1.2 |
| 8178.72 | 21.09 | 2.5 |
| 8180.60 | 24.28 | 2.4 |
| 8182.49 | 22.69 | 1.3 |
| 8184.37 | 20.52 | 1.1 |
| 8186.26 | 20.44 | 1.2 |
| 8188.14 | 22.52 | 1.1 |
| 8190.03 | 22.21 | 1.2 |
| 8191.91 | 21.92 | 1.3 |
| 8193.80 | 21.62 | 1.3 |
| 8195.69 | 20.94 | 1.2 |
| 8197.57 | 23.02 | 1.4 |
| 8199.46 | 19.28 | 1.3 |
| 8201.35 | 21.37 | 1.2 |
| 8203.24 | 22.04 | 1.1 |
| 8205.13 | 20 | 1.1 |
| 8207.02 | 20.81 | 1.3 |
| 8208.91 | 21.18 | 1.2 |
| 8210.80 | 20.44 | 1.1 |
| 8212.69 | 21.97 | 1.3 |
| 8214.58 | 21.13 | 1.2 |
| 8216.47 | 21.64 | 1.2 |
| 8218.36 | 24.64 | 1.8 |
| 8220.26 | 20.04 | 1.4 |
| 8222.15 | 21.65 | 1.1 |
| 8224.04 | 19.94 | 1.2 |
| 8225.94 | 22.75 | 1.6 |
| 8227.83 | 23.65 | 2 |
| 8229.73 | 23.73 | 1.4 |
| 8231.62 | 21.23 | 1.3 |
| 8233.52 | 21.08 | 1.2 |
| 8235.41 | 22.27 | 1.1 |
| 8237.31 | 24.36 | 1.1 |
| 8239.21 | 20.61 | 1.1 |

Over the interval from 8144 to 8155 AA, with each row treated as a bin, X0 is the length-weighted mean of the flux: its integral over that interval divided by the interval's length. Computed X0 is 21.5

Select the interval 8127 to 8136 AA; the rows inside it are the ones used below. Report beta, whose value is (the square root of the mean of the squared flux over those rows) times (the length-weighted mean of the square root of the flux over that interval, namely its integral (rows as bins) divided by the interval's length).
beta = 112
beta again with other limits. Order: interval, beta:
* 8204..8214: 96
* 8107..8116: 98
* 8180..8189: 104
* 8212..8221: 103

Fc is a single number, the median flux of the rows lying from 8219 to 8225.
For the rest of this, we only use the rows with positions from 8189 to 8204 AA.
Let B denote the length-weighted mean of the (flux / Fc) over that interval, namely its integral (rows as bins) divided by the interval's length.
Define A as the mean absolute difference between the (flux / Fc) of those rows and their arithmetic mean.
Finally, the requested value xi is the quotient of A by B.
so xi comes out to 0.036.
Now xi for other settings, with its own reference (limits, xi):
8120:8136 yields 0.077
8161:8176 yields 0.037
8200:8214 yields 0.028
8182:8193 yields 0.038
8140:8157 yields 0.040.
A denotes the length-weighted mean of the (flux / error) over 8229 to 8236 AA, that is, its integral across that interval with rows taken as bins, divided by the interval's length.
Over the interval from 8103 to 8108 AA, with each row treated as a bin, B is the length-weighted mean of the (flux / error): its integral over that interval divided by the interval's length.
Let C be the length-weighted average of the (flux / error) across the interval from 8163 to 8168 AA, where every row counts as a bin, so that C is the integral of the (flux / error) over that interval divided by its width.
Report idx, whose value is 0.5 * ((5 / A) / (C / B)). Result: 0.141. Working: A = 17.7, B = 18.4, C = 19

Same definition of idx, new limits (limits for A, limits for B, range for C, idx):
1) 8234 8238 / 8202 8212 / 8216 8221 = 0.144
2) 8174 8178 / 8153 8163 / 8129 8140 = 0.183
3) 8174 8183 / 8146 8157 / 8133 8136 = 0.282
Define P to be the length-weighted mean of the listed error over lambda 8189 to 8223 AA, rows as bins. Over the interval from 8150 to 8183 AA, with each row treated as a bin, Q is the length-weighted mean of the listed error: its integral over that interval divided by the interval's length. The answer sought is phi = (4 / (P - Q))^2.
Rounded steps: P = 1.26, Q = 1.43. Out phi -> 592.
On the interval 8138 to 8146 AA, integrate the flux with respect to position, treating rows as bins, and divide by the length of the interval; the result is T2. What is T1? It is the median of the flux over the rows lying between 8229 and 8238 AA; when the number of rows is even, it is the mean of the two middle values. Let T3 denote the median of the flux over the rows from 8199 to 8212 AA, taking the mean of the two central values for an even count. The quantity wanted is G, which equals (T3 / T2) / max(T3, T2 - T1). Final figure 0.0476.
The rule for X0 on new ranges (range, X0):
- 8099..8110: 21.2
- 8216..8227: 21.8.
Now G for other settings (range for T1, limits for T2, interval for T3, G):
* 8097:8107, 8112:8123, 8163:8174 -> 0.0466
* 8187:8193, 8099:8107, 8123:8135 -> 0.0471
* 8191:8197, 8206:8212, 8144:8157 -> 0.0480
